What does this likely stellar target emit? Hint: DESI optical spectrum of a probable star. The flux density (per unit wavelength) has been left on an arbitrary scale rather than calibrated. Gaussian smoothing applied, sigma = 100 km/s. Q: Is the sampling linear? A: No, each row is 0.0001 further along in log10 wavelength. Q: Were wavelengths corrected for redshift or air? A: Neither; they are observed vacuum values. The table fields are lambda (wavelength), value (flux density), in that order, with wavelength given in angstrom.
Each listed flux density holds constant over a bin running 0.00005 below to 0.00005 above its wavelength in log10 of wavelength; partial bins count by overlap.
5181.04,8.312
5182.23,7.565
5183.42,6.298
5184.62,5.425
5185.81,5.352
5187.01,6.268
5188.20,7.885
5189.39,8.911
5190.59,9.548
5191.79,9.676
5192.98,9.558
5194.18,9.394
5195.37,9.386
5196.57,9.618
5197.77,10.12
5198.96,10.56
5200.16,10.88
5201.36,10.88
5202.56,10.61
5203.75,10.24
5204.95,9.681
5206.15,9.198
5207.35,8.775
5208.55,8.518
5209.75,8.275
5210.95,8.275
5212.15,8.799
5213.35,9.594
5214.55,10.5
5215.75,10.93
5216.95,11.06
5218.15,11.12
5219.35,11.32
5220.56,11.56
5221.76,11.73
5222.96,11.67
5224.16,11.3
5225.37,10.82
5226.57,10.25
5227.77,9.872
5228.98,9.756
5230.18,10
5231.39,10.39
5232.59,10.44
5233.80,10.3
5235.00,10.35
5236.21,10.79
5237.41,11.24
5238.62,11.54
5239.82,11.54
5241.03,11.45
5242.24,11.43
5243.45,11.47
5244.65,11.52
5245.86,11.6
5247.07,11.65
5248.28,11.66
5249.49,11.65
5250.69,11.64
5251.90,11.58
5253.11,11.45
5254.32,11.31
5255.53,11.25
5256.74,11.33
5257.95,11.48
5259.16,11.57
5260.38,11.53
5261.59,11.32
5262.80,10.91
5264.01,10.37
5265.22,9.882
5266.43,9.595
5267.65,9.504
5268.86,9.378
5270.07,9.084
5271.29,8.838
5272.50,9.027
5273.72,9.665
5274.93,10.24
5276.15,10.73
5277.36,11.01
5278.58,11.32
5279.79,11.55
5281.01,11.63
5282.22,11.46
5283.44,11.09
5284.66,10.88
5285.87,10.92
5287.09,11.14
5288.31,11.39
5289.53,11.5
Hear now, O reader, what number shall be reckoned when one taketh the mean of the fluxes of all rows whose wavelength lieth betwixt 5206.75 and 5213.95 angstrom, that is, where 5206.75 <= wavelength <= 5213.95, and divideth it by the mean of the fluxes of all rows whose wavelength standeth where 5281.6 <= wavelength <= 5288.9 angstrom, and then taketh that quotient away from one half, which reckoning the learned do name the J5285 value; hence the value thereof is -0.28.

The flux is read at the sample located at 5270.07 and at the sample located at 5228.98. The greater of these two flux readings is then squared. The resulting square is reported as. 95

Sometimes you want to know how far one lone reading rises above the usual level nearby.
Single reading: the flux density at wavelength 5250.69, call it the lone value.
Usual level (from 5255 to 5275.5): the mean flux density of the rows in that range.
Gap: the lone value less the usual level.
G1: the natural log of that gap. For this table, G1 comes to 0.3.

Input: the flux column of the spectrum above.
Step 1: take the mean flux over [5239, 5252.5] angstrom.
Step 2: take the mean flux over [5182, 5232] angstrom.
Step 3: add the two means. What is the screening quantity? 21.1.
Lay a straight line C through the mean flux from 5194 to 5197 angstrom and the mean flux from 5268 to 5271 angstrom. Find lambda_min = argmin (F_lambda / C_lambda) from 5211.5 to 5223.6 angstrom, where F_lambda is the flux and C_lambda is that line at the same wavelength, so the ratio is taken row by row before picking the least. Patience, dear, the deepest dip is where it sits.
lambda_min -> 5212.15 angstrom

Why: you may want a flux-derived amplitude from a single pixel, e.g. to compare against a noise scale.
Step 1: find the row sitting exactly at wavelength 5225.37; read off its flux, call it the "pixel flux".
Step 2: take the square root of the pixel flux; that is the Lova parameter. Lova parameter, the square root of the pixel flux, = 3.29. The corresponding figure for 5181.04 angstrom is 2.88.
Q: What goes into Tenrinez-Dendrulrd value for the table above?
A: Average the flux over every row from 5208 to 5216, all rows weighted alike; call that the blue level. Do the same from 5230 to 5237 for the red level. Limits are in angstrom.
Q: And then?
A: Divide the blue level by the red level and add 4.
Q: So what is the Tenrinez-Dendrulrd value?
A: 4.9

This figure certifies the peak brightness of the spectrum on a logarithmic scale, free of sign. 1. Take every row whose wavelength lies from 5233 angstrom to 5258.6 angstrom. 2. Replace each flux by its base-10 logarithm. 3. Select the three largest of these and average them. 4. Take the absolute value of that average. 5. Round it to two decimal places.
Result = 1.07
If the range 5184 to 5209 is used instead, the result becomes 1.03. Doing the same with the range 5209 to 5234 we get 1.07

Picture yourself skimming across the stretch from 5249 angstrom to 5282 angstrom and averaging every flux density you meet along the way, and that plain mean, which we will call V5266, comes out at 10.7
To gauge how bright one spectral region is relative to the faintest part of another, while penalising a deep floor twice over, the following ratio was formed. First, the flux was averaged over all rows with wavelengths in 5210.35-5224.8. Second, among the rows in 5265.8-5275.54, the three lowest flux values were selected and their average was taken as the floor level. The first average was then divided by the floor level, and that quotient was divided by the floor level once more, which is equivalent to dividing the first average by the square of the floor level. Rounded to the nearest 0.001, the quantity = 0.132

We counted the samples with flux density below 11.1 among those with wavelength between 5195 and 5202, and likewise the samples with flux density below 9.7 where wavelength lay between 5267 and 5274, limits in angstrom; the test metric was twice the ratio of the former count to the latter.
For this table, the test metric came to 2.0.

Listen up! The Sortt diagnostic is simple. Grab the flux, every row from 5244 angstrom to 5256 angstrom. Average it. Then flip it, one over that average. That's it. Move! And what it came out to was 0.087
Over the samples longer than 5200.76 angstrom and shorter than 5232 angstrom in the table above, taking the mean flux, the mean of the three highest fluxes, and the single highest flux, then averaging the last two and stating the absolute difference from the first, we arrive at 1.49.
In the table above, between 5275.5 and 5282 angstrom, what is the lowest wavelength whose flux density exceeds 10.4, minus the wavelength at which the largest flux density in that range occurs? -4.9 angstrom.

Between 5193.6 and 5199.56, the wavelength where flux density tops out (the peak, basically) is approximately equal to 5198.96 angstrom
